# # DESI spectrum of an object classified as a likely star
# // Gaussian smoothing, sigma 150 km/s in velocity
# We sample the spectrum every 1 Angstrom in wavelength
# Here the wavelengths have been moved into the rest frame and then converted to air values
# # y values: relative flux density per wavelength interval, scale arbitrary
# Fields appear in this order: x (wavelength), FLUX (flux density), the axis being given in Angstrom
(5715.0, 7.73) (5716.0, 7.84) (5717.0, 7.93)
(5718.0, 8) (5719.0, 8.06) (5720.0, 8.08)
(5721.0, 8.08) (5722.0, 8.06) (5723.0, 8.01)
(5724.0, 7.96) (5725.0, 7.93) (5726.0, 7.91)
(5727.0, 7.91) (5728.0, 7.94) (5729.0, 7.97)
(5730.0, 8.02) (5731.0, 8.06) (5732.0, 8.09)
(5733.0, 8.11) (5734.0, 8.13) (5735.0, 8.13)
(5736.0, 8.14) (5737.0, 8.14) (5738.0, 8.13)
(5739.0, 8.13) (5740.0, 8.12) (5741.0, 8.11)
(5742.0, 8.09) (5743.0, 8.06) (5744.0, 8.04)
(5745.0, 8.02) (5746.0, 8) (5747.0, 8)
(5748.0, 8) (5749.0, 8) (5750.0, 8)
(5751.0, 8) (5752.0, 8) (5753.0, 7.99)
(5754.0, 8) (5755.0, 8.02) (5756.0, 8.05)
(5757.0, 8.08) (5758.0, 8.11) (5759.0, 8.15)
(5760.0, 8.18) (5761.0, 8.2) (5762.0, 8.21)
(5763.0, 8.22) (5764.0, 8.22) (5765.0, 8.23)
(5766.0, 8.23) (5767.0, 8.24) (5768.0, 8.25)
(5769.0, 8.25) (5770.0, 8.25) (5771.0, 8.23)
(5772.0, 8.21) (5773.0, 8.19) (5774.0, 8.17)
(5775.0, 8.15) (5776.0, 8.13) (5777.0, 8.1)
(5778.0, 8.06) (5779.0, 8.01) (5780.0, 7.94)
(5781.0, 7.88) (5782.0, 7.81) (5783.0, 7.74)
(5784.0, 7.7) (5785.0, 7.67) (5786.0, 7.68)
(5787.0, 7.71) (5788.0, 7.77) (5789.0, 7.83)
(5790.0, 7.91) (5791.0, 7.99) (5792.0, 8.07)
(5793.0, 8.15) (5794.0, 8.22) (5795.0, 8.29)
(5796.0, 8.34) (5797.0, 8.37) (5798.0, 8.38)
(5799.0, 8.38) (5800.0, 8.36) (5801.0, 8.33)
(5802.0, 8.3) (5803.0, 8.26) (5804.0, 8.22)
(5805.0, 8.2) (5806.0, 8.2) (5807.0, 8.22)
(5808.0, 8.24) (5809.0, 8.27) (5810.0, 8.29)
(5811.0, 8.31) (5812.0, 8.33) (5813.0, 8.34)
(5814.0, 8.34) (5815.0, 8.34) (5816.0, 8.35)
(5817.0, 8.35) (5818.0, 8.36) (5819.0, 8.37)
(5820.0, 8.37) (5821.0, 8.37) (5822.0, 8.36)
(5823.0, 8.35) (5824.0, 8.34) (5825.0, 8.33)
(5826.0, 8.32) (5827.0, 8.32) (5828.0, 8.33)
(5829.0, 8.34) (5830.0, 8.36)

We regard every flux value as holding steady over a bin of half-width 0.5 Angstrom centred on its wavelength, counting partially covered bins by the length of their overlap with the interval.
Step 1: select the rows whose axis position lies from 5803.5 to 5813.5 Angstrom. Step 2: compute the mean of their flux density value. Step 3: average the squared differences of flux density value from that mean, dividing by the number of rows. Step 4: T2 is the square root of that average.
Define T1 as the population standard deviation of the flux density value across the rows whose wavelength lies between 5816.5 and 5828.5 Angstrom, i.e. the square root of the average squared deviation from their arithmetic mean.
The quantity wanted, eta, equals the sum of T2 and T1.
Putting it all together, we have 0.07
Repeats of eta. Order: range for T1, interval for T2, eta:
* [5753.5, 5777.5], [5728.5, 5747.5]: 0.13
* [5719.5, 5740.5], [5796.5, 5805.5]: 0.15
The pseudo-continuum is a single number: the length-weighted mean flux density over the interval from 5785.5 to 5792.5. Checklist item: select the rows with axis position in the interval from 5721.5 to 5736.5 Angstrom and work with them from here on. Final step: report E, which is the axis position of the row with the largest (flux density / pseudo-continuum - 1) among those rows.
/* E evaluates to 5736.0 Angstrom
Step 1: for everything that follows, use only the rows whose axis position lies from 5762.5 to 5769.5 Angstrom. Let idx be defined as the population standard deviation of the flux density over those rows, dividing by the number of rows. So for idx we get 0.01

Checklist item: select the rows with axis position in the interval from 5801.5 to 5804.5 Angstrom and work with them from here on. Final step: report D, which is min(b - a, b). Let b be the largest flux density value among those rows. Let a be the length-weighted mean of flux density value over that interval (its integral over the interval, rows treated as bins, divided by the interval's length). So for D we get 0.040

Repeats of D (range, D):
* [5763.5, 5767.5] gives 0.010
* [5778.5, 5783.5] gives 0.134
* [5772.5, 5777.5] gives 0.042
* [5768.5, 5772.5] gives 0.015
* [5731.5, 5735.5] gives 0.015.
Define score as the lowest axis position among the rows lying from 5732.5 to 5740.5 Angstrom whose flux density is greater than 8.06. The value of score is 5733.0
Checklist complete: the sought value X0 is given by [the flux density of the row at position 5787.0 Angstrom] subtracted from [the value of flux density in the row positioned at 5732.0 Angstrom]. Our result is 0.38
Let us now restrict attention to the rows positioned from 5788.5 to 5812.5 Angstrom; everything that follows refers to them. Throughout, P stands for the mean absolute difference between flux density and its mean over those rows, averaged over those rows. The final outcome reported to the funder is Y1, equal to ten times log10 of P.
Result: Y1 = -9.8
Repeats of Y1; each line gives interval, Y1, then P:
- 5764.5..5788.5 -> -7.1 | 0.195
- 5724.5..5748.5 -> -11.8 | 0.067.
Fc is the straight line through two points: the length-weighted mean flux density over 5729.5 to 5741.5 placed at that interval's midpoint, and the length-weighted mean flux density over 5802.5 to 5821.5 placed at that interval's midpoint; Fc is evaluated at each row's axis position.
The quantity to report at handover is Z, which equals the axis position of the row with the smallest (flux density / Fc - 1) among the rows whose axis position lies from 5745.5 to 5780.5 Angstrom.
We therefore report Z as 5780.0 Angstrom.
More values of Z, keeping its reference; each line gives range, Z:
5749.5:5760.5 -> 5753.0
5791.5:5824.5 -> 5792.0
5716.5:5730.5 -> 5727.0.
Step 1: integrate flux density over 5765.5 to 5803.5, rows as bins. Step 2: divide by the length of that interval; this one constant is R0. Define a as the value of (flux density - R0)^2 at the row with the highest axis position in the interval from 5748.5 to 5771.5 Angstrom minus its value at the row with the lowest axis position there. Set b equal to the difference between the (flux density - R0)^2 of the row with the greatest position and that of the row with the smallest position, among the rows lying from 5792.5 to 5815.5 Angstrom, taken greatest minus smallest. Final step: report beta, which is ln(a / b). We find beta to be -1.8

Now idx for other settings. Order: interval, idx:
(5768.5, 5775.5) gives 0.04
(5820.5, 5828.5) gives 0.02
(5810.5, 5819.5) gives 0.02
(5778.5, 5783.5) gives 0.09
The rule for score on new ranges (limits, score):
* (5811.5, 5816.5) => 5812.0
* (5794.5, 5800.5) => 5795.0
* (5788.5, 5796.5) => 5792.0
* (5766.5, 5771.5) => 5767.0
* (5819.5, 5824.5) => 5820.0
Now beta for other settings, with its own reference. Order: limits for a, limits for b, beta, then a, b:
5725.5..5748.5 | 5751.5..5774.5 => 2.2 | -0.025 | 0.00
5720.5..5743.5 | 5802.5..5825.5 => -3.4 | 0.001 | 0.03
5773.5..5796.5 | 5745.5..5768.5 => 1.2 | 0.055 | 0.02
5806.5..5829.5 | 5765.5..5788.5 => -0.7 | 0.045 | 0.09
